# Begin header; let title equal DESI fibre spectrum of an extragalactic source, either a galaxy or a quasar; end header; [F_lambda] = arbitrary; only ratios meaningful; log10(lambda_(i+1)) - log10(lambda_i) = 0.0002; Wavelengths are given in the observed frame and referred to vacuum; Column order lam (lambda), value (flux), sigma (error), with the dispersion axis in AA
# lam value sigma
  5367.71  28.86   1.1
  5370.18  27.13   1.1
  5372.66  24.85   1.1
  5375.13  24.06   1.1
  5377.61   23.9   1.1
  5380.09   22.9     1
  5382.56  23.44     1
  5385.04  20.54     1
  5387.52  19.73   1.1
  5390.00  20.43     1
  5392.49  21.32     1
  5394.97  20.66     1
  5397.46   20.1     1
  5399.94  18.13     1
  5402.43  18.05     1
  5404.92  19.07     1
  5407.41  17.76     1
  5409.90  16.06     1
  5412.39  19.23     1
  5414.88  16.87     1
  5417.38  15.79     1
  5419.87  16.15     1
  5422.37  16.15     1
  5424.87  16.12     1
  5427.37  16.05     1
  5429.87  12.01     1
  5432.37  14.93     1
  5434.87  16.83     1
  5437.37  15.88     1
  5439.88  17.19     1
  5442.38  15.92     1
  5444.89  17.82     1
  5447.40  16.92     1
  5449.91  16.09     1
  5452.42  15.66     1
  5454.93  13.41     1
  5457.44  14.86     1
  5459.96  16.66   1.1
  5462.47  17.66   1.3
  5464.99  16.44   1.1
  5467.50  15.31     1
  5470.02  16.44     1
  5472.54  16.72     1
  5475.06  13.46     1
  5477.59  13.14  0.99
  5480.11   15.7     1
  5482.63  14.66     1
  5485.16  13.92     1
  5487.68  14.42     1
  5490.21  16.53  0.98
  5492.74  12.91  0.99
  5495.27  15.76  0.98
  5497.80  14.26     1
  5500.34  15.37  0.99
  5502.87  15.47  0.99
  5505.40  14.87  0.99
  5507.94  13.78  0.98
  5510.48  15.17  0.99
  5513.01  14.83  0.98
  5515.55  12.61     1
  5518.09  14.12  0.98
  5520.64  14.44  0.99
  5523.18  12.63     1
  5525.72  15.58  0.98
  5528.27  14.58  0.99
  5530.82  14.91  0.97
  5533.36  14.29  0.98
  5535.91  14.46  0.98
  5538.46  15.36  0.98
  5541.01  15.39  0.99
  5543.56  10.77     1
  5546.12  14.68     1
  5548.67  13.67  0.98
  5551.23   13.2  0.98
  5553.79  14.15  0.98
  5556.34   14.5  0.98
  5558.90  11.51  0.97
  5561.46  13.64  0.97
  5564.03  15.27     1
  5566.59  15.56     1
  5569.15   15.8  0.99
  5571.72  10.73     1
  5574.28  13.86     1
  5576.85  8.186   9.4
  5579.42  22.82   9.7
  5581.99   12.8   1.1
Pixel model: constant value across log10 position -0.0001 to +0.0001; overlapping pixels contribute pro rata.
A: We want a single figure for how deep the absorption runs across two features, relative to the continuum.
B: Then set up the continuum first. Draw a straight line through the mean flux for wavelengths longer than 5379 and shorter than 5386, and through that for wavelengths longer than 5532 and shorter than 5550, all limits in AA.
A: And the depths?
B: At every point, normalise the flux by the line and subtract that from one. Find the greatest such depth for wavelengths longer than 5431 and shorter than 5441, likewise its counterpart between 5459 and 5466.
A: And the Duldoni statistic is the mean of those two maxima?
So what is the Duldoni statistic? 0.17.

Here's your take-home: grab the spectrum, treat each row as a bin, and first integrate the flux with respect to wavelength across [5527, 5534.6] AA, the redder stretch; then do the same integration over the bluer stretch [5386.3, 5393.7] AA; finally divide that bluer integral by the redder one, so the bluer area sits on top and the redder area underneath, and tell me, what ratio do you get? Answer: 1.37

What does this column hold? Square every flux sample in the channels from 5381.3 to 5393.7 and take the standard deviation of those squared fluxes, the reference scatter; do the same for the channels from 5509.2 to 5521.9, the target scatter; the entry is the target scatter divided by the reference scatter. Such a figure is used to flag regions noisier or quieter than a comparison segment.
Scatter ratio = 0.44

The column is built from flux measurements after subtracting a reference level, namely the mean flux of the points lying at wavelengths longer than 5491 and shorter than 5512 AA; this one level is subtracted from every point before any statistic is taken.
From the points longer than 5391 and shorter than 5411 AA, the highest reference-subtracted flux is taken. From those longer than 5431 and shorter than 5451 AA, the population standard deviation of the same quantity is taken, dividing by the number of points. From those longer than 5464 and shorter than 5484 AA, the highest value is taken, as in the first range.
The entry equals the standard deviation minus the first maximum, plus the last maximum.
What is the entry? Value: -3.7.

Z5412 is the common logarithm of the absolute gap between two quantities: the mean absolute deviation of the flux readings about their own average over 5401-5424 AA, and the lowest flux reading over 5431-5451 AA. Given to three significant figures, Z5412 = 1.14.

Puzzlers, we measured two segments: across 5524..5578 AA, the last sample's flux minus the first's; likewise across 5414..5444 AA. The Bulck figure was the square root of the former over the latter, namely 2.8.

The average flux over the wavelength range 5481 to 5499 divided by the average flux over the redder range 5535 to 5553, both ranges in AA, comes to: 1.05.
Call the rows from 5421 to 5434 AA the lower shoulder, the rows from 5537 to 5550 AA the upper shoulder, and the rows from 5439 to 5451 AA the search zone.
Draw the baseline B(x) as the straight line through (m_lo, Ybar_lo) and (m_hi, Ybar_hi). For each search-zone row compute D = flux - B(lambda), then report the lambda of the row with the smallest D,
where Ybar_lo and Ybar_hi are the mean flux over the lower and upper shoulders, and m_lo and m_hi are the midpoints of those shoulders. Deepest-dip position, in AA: 5442.38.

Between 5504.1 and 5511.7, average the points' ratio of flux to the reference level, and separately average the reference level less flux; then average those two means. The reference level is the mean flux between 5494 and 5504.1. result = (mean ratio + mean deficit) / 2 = 0.78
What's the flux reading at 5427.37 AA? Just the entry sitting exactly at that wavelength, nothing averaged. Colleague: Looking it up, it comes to 16.05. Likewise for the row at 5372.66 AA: 24.85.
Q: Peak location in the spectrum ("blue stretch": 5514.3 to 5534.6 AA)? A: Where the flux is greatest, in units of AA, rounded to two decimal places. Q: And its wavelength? 5525.72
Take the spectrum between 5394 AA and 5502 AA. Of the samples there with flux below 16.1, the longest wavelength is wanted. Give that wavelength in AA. 5500.34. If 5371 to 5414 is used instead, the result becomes 5409.90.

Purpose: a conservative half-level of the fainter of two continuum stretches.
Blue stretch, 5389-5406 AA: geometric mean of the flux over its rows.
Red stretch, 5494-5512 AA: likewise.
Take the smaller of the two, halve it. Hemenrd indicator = 7.5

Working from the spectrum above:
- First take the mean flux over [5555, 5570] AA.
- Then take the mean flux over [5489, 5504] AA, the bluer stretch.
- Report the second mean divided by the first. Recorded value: 1.05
